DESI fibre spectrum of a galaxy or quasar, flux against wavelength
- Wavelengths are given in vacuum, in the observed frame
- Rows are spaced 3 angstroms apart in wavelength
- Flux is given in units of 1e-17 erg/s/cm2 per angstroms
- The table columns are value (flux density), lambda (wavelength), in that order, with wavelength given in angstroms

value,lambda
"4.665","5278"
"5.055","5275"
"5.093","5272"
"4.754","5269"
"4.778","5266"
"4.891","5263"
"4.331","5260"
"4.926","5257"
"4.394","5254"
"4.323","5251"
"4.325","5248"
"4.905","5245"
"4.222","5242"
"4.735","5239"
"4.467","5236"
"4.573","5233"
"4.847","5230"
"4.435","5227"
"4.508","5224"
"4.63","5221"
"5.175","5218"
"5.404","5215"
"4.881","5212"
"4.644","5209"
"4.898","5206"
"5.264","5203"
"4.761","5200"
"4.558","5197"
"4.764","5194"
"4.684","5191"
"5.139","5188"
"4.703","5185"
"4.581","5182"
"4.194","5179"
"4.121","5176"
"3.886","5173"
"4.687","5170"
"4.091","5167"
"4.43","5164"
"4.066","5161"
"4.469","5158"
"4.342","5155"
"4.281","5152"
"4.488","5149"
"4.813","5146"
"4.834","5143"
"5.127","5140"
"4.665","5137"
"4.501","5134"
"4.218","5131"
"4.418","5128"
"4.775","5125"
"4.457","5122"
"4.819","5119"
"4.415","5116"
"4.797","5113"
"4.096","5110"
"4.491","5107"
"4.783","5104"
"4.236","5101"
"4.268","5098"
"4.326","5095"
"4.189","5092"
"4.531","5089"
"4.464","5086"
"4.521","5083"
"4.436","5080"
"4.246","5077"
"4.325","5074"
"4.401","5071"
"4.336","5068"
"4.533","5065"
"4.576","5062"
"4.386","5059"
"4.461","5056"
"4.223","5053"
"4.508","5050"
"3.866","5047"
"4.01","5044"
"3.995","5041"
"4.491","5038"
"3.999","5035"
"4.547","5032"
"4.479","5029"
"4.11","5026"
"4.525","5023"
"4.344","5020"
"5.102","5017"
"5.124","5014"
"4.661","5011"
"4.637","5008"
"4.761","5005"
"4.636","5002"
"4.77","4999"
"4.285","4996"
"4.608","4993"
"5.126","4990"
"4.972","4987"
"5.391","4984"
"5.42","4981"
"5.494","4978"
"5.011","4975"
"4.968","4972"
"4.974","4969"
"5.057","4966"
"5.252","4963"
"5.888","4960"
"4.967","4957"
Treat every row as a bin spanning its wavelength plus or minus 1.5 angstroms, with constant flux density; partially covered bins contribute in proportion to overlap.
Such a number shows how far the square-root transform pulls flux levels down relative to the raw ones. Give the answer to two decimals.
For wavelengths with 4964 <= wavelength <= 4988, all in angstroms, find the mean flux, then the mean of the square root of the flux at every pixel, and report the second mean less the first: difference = -2.89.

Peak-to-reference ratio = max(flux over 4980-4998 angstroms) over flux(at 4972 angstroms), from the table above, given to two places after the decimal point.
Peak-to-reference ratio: 1.09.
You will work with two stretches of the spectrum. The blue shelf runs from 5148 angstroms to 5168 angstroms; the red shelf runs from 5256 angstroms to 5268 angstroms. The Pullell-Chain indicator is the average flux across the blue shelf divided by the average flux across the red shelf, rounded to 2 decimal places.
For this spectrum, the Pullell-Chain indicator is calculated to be 0.91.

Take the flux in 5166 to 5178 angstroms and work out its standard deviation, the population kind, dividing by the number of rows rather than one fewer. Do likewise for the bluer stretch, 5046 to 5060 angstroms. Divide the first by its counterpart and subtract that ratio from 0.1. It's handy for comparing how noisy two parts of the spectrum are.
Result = -1.18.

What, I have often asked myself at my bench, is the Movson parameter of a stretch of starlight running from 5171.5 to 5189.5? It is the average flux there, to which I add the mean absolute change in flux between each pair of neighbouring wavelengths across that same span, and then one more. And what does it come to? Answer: 5.69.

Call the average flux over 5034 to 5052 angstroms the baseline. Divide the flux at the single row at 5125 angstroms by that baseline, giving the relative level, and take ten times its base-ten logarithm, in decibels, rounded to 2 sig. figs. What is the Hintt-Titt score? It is 0.61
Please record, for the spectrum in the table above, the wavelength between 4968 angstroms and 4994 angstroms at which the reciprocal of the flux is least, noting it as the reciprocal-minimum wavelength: 4978 angstroms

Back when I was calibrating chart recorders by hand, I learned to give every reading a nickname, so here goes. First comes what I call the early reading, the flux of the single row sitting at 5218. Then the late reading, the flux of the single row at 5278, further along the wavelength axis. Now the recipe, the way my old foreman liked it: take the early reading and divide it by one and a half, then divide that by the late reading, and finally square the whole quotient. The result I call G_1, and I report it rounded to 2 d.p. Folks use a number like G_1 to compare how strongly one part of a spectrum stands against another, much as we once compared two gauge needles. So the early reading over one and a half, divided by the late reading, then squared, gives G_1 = 0.55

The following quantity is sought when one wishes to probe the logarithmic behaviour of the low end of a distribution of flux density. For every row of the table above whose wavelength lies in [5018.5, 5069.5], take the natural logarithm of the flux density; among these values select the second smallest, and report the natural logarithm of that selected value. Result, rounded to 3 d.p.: 0.326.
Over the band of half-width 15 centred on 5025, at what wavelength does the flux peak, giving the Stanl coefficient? 5014 angstroms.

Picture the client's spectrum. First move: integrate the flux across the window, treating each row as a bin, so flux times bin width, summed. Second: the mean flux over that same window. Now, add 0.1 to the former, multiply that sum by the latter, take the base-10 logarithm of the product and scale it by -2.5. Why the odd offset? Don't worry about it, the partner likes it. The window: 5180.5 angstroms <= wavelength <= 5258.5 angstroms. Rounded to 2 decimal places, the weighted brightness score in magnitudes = -8.10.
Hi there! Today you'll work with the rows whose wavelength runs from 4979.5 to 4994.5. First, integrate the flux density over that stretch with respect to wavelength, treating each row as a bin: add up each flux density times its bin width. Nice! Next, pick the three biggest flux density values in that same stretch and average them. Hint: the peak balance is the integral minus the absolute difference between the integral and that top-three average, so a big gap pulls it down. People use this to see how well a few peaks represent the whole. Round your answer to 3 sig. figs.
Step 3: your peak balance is 5.31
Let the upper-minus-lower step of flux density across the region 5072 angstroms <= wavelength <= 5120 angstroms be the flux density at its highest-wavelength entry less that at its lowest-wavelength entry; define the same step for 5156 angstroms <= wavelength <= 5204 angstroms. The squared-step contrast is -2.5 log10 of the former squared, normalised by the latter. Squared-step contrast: 1.3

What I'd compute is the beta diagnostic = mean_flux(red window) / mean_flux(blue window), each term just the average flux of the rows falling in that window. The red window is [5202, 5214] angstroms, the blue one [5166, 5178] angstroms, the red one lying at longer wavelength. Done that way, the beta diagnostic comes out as 1.17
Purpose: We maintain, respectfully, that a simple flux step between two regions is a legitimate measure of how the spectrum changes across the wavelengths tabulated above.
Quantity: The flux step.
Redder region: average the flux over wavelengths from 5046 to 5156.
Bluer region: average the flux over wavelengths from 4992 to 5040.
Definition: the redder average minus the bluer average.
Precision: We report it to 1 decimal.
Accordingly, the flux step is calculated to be -0.1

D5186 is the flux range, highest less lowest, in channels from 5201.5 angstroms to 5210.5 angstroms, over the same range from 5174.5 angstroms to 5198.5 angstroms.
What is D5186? 0.61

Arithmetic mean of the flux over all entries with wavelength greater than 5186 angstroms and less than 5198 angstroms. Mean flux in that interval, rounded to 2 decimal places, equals 4.79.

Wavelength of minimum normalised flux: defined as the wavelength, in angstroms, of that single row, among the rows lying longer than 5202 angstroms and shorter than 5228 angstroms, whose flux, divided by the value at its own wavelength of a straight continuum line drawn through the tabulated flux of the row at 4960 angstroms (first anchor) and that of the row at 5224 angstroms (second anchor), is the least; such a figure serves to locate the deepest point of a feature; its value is 5227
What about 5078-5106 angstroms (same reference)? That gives 5092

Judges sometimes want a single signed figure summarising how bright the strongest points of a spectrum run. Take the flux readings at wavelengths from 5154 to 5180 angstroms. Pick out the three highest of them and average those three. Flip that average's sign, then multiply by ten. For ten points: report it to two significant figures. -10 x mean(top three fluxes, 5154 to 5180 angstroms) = -45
